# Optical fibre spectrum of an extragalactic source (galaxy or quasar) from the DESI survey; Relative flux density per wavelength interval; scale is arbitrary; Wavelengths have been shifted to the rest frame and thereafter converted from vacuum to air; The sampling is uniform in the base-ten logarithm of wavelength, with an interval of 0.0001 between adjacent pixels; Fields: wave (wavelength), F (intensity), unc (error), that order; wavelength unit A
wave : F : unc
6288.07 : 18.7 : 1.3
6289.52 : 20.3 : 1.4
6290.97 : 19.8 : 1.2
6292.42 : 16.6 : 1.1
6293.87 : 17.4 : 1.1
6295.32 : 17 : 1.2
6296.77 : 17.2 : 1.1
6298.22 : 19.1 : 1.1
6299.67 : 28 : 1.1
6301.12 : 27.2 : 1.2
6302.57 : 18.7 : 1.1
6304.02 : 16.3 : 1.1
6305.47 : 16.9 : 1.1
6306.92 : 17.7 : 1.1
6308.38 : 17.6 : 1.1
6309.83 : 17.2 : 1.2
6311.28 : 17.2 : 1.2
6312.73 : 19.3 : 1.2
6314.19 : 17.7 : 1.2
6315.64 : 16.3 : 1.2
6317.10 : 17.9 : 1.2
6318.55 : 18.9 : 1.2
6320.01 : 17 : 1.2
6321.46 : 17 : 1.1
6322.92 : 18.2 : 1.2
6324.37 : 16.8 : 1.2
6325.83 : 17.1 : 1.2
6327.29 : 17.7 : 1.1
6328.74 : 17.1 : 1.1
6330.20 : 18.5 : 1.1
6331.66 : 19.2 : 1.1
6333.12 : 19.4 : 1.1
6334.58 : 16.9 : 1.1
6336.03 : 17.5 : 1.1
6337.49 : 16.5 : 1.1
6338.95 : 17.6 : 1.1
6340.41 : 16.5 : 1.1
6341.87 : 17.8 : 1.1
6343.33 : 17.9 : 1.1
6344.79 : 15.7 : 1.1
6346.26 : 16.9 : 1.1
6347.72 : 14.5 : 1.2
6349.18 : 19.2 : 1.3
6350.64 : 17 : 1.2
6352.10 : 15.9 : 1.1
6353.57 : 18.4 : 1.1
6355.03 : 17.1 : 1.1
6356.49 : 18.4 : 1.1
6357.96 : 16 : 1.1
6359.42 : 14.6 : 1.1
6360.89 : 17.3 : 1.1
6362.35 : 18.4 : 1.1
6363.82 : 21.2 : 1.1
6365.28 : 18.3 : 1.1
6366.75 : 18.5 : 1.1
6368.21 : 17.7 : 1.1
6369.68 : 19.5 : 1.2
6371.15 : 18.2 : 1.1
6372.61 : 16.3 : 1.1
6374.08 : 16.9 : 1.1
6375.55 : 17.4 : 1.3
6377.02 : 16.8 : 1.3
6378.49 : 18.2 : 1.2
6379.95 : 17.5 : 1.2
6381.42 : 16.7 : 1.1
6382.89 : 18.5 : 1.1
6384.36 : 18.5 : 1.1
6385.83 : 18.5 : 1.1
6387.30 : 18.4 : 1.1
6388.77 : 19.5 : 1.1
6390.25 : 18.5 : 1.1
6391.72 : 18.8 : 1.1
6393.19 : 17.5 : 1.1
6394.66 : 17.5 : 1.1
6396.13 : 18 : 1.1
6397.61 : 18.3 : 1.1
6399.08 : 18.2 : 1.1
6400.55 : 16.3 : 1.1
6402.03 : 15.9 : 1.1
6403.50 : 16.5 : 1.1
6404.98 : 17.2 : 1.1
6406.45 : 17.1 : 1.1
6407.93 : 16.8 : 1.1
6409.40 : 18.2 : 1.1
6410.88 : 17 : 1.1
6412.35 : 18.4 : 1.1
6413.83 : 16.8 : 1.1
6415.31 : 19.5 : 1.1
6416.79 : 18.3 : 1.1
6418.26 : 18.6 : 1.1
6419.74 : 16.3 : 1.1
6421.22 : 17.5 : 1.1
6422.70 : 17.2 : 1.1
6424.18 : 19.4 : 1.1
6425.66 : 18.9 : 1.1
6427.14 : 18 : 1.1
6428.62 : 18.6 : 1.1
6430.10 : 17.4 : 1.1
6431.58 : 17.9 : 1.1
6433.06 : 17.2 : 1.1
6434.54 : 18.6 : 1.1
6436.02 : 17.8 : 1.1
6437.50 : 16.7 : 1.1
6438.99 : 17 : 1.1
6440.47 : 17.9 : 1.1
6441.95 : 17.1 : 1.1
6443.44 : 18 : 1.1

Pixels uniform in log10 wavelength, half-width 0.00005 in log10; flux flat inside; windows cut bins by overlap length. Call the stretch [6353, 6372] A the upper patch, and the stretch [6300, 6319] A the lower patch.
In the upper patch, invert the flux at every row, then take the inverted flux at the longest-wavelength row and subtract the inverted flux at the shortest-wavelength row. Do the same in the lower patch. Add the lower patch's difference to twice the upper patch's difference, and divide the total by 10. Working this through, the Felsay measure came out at 0.002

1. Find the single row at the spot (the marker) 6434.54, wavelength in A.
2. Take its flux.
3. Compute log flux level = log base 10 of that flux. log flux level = 1.27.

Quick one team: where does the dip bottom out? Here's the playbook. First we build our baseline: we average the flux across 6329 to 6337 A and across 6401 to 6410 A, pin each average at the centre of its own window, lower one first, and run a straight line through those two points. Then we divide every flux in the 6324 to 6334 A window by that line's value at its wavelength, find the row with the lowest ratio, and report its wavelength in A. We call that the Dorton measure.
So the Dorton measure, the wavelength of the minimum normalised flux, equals 6324.37 A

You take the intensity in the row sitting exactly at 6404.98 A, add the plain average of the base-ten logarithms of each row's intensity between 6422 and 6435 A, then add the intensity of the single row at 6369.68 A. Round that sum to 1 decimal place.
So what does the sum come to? 38.0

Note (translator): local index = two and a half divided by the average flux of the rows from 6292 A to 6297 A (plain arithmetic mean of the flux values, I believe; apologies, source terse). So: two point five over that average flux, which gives 0.1466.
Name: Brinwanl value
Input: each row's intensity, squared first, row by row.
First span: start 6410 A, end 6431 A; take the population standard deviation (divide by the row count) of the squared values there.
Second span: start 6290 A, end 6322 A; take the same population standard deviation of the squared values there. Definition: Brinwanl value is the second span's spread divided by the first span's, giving 3.9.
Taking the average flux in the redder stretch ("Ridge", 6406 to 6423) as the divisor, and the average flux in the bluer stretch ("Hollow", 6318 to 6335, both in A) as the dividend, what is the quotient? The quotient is 1.01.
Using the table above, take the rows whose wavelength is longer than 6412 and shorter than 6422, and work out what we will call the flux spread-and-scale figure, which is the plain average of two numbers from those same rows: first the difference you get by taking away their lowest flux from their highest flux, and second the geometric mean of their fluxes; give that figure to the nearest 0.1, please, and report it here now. 10.5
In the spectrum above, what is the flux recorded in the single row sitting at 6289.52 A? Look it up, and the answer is 20.3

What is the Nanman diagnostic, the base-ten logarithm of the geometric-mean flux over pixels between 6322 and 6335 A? 1.25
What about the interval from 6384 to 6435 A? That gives 1.25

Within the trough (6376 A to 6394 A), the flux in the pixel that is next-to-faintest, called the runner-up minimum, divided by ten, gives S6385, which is 1.68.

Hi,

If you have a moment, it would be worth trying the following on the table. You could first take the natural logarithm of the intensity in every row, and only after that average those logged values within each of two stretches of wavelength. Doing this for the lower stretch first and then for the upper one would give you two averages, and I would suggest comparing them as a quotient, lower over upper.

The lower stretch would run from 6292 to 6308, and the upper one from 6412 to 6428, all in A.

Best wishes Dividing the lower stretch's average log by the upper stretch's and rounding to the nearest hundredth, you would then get 1.02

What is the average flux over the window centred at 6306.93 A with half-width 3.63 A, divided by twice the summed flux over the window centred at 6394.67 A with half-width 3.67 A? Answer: 0.095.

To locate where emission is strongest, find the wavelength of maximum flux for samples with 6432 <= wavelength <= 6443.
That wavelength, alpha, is 6434.54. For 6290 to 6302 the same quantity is 6299.67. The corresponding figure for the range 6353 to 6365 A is 6363.82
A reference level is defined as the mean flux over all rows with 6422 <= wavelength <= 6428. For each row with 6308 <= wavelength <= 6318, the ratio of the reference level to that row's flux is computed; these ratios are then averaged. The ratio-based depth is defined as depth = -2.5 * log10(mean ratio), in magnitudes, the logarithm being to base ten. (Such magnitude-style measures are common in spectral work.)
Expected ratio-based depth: -0.049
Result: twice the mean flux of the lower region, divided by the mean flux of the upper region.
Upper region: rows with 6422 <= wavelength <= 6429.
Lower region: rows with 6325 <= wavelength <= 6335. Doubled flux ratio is 1.95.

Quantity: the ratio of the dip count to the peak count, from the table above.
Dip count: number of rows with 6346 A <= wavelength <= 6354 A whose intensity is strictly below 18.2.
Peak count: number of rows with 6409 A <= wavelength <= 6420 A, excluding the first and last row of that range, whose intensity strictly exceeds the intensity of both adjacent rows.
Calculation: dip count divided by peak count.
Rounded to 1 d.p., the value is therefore 1.3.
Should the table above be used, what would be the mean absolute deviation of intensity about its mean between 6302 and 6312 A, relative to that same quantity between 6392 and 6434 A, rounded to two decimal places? 0.70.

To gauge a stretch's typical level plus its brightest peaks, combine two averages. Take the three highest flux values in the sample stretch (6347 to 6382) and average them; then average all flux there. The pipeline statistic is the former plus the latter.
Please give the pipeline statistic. 37.5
